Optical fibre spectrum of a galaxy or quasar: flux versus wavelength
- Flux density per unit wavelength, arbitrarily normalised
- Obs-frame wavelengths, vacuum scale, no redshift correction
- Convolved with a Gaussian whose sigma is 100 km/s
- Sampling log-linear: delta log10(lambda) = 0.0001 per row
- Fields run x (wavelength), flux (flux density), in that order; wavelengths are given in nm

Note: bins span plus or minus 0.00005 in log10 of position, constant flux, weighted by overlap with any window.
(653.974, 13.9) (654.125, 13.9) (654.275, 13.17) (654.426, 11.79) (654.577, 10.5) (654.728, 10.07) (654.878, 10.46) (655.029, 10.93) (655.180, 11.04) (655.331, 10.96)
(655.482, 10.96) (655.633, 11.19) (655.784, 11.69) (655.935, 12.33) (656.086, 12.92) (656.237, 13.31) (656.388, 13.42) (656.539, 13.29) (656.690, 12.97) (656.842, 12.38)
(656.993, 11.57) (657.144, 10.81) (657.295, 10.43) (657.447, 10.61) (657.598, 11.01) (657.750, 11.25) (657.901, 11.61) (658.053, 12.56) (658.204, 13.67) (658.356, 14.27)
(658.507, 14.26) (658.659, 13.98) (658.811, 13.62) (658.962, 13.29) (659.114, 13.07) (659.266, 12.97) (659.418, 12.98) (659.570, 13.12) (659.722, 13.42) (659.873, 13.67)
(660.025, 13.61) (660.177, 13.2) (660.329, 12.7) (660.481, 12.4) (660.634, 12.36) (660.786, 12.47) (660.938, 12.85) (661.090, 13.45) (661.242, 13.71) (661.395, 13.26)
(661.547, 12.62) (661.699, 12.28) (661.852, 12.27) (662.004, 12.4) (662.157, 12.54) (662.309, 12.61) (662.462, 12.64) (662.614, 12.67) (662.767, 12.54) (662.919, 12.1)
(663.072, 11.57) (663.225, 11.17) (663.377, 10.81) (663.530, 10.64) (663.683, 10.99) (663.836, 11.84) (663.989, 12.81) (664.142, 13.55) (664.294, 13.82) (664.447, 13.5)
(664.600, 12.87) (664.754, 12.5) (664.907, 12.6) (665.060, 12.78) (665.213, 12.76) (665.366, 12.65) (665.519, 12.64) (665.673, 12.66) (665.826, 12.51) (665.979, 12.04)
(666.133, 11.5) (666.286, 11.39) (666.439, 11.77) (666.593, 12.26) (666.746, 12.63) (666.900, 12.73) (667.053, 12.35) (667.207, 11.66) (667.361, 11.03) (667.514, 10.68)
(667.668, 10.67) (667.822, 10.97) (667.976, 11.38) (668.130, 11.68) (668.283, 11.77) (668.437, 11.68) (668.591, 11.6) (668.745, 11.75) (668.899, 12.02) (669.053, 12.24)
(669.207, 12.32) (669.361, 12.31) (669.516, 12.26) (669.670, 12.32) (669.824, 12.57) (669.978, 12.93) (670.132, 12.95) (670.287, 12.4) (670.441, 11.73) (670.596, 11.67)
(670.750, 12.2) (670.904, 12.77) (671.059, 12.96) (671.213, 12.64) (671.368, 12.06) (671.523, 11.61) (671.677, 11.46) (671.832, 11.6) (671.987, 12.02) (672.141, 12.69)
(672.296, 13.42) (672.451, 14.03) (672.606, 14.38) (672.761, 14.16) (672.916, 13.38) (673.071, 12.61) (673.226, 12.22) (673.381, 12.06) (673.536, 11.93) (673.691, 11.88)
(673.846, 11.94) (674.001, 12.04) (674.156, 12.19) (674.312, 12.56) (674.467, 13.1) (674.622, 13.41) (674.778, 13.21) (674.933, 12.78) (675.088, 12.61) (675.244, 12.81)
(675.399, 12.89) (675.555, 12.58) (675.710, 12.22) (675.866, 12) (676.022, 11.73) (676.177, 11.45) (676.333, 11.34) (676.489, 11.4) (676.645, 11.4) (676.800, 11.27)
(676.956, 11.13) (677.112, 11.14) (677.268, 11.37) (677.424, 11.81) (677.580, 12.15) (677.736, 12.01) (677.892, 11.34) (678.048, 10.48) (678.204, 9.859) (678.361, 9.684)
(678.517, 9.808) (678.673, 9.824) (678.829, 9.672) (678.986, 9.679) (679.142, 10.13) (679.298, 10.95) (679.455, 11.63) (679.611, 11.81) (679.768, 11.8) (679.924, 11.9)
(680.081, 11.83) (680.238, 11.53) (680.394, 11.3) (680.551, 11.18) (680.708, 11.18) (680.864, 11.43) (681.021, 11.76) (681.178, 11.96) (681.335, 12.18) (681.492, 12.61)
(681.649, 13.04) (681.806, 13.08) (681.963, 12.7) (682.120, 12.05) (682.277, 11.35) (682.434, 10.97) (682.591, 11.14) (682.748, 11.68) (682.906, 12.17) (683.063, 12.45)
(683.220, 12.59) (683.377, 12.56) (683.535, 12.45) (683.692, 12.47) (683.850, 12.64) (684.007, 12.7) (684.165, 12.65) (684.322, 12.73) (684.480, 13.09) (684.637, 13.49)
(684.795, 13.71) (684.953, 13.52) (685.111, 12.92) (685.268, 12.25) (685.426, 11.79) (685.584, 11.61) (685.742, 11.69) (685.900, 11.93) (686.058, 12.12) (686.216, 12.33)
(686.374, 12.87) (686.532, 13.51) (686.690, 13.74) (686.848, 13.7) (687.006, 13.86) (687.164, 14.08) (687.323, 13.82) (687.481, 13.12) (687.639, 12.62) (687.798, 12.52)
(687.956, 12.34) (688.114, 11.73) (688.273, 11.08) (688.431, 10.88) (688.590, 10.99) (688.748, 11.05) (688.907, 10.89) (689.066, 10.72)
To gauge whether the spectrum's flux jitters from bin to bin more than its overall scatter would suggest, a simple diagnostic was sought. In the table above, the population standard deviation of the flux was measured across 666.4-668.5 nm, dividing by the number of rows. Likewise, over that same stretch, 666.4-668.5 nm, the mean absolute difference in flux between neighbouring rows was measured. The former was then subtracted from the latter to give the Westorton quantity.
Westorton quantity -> -0.32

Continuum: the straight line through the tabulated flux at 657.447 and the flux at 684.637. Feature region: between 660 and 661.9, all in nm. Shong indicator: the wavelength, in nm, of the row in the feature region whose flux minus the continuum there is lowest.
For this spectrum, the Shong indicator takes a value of 661.852 nm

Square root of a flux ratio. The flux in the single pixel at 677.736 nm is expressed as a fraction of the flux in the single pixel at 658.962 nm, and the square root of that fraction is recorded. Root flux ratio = 0.95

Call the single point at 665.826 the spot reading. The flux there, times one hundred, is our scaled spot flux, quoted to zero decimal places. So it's 1251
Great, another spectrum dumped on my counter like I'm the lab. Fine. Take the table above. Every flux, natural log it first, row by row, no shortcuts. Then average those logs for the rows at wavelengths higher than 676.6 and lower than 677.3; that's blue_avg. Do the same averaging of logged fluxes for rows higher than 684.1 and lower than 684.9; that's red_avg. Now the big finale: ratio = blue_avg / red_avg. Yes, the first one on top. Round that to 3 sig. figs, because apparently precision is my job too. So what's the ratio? 0.940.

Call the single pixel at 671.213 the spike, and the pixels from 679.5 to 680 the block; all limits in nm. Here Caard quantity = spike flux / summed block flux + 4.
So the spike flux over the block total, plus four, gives 4.36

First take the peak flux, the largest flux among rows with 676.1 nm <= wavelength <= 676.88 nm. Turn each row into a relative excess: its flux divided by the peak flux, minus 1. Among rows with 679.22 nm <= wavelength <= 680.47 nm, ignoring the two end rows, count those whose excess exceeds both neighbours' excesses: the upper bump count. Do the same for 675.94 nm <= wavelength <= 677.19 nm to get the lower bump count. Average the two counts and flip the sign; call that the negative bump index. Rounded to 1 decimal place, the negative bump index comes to -1.0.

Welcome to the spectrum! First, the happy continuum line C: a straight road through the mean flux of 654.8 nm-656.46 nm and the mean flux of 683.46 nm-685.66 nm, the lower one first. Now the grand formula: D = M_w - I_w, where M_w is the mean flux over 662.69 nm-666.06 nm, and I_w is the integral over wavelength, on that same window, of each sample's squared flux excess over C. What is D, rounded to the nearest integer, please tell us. 10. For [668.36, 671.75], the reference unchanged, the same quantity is 11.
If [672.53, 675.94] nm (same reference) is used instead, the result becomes 11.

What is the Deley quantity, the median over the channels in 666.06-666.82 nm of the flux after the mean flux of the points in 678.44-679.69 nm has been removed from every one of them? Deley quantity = 1.33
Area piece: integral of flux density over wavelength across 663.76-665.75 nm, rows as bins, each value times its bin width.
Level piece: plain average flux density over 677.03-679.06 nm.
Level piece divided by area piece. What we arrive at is 0.418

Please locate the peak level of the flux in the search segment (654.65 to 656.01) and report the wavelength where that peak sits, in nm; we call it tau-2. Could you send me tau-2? 655.935 nm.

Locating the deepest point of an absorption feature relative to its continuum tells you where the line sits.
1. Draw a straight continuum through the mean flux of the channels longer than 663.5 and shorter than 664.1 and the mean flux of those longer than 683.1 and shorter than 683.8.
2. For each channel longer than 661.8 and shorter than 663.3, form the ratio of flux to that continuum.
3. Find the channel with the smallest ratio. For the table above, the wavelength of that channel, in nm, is 663.225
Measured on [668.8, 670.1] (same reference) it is 668.899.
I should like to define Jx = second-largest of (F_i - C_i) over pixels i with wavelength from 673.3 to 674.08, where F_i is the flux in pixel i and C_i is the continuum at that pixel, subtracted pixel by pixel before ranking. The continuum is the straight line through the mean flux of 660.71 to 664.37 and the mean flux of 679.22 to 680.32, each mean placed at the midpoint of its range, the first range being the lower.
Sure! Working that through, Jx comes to 0.14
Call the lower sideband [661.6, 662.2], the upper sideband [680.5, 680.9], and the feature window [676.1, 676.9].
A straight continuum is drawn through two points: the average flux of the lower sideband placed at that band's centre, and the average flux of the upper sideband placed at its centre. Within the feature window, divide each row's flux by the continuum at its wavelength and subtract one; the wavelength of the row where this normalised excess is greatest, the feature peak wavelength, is 676.177 nm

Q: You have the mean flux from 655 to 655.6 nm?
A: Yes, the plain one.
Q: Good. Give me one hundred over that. 9.1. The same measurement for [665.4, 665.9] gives 7.9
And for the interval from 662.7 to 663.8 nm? 8.8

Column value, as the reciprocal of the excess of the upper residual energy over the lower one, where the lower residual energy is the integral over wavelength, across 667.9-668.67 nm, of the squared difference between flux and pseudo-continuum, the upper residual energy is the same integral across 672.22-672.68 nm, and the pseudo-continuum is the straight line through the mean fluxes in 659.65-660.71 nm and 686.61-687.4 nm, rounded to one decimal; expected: -0.5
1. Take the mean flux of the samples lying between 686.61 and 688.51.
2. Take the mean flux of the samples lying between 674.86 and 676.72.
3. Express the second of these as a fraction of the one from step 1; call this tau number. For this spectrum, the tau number 0.95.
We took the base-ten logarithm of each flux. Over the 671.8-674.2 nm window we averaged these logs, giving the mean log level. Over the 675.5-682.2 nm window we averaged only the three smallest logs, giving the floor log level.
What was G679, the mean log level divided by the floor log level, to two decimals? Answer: 1.12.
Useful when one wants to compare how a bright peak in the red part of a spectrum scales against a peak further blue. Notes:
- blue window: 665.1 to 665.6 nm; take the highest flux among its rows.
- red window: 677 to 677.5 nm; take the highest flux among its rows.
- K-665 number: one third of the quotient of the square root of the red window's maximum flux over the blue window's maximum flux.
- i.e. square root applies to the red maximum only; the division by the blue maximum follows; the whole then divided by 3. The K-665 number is 0.090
